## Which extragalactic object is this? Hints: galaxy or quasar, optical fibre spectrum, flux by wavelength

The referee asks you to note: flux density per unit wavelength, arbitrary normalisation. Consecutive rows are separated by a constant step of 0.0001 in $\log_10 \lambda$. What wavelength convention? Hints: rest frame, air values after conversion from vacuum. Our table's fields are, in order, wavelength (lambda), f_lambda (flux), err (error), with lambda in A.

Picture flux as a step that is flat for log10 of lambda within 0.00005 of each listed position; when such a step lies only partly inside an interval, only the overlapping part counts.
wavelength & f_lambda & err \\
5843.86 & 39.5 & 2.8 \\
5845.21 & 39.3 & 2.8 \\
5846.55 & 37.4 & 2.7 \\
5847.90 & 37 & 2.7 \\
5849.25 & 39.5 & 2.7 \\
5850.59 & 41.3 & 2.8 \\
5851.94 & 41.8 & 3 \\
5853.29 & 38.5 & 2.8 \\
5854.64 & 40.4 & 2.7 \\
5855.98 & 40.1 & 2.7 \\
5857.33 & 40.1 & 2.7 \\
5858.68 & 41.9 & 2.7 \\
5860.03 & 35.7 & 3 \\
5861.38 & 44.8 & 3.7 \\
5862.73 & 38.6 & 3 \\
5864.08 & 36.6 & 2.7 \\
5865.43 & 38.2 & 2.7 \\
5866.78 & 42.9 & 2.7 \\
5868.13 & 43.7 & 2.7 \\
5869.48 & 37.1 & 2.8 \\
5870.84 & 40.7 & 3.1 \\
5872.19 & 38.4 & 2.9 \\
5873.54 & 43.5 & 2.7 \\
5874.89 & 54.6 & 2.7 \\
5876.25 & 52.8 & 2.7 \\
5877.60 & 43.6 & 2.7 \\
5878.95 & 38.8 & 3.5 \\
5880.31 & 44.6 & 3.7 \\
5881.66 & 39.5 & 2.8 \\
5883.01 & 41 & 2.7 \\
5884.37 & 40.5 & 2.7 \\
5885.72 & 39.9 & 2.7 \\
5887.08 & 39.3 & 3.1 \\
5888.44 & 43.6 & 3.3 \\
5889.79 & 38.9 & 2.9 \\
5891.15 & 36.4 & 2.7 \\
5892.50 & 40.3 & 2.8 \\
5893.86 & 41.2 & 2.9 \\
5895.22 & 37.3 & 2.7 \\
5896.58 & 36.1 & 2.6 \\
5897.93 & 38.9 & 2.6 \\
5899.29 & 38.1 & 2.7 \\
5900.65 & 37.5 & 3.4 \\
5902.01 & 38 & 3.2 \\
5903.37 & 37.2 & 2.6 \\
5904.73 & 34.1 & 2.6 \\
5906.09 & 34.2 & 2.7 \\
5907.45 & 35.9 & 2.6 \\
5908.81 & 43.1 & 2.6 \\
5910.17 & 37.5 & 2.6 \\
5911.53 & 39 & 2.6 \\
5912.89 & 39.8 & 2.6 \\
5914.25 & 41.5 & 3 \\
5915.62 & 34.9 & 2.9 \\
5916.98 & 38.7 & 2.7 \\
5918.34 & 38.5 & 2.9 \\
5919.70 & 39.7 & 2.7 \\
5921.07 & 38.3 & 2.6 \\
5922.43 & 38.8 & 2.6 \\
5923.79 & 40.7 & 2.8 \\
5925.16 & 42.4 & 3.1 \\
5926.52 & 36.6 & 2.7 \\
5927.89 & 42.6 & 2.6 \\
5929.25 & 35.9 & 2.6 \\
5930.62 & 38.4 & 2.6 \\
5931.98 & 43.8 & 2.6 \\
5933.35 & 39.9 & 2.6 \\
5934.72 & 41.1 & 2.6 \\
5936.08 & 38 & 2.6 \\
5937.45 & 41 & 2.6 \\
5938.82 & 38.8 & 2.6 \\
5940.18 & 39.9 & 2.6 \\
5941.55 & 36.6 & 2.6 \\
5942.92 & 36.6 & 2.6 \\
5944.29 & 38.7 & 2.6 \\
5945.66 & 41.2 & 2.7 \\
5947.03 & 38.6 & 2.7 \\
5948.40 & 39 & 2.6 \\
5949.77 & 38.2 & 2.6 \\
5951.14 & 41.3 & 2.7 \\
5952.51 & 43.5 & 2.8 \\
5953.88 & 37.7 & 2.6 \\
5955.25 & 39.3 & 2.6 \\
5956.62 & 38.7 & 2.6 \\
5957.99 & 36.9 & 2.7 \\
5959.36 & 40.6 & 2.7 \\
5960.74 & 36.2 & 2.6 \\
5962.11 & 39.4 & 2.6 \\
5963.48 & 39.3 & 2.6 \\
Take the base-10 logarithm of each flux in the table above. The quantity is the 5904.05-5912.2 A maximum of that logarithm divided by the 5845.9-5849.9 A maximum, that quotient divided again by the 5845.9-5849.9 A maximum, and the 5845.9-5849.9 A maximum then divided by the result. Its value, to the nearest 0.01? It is 2.49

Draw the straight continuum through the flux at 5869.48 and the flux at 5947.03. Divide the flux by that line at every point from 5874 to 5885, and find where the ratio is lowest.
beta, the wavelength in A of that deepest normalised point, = 5878.95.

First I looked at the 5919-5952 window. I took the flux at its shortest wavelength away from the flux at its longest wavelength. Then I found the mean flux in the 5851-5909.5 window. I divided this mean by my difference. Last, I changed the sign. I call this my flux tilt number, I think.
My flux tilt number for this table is -25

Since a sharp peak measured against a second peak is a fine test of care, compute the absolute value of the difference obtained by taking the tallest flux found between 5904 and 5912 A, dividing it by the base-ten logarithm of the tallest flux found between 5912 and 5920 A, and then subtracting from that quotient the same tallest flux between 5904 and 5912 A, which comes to 16.5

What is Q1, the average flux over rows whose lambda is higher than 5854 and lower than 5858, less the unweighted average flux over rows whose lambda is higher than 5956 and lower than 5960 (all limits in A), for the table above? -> 1.5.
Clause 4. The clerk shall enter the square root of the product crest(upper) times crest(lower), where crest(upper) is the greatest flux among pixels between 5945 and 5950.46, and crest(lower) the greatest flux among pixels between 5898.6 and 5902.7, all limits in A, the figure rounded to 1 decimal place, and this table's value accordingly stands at 39.6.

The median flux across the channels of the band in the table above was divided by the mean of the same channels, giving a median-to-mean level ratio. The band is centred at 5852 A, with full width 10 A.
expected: 1.01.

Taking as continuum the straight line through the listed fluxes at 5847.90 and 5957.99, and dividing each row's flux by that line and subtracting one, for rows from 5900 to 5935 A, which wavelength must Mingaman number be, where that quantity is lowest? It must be 5904.73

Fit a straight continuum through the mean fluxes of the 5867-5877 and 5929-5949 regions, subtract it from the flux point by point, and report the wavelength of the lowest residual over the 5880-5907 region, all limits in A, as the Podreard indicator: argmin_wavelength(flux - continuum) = 5904.73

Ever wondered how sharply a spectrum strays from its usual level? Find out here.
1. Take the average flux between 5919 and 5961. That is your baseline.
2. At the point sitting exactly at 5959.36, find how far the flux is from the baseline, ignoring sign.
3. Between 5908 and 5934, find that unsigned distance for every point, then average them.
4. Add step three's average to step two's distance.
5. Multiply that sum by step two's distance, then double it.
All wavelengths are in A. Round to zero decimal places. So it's 8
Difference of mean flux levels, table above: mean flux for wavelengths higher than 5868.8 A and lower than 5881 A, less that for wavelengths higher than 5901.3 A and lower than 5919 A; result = 5.9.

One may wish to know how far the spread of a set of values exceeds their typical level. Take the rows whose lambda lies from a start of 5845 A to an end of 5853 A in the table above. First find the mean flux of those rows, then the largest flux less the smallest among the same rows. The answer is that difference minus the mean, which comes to -34.6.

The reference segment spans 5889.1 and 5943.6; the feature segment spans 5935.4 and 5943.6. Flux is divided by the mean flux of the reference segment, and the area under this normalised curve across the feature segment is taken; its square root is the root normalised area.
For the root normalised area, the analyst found 2.86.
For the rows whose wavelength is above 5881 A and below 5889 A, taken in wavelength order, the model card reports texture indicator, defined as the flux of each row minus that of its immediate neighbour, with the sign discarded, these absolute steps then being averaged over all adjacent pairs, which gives 1.5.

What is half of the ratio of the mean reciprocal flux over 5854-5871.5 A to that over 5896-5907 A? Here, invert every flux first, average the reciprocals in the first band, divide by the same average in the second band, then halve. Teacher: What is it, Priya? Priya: 0.46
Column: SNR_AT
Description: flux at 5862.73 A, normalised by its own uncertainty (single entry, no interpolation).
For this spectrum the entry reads 12.9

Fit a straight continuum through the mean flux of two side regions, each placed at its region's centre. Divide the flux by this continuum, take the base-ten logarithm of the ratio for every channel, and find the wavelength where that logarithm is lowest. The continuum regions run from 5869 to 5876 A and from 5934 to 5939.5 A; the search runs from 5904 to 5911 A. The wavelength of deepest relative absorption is 5904.73 A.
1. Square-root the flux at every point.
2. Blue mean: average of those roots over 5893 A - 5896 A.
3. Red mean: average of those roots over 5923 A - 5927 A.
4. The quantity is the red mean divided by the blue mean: 1.01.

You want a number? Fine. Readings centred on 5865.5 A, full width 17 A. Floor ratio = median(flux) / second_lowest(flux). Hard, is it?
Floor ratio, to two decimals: 1.10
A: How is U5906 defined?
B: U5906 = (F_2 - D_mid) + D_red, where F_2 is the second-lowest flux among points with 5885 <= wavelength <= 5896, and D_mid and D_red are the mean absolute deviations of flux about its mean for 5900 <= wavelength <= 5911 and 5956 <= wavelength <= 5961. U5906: 37.0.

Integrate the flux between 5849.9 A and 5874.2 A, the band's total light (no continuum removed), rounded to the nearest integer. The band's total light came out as 978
